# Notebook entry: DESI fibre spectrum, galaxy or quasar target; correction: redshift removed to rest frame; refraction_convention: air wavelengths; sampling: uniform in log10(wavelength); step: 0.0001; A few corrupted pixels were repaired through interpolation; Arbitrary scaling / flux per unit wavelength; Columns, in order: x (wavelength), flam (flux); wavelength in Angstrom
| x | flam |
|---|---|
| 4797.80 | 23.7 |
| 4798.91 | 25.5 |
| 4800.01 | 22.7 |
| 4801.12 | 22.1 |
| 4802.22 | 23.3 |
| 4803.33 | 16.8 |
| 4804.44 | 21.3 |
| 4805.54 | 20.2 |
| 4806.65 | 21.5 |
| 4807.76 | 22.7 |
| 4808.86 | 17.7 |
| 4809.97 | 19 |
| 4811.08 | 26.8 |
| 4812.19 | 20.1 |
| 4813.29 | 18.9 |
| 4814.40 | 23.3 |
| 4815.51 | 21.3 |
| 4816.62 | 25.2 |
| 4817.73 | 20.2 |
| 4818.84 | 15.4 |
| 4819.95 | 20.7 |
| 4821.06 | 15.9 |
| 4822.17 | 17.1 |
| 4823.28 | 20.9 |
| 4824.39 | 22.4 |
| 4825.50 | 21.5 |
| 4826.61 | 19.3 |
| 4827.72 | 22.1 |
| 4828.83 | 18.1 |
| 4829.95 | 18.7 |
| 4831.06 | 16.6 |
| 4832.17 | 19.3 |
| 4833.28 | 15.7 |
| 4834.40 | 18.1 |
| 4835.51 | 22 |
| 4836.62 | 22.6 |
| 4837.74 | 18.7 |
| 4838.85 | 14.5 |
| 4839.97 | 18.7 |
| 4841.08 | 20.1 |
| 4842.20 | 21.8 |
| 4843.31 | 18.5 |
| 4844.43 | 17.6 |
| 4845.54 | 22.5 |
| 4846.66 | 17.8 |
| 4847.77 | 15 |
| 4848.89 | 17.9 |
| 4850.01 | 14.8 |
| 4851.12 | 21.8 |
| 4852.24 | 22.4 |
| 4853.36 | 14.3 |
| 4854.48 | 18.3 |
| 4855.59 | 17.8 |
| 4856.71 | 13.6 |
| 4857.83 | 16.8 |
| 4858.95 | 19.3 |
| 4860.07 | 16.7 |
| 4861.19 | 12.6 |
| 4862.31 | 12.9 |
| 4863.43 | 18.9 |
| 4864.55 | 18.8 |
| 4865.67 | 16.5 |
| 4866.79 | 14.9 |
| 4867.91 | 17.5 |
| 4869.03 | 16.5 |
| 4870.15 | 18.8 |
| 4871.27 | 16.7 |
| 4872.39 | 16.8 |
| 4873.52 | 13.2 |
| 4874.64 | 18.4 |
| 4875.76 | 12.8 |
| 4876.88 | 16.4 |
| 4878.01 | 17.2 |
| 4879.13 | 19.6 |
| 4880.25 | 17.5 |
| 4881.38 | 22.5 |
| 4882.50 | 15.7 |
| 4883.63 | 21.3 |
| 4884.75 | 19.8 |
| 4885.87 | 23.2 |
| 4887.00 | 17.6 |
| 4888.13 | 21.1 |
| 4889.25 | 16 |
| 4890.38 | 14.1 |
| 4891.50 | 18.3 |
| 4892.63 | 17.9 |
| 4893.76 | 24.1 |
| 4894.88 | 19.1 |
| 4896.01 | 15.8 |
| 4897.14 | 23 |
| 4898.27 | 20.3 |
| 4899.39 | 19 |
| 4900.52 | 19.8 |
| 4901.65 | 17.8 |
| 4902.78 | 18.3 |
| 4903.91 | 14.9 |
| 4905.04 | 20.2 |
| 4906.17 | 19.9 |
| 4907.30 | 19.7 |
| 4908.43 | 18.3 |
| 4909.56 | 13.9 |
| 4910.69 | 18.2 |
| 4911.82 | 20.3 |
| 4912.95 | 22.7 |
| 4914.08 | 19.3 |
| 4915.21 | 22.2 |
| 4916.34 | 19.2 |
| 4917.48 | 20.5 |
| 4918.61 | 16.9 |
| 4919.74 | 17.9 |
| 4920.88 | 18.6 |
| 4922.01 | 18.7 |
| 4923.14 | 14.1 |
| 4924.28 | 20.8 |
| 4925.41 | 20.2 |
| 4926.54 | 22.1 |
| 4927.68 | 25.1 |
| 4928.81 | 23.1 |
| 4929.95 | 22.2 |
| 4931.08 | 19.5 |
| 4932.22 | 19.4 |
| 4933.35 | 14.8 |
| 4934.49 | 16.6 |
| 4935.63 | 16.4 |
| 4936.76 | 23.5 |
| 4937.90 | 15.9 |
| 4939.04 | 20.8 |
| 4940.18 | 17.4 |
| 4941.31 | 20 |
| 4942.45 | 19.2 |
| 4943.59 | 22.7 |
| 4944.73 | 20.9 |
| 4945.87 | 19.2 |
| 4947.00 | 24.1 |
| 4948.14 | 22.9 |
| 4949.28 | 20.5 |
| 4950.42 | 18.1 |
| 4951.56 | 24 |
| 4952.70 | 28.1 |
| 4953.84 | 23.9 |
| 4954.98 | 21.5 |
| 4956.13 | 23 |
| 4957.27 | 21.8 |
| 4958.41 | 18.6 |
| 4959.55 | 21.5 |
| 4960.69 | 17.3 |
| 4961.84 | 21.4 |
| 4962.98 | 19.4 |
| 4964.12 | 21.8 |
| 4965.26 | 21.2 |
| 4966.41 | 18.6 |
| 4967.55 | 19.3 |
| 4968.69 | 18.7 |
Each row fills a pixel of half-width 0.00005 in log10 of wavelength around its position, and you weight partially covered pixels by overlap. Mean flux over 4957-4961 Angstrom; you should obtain 20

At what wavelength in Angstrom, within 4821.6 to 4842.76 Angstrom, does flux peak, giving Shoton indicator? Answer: 4836.62 Angstrom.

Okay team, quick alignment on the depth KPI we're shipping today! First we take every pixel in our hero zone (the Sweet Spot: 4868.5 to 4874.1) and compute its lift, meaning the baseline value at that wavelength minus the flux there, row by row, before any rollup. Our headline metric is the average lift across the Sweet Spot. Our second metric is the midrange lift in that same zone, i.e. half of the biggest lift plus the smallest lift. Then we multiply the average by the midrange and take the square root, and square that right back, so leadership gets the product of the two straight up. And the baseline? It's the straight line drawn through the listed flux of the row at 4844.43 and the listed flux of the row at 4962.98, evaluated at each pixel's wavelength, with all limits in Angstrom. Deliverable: 3.2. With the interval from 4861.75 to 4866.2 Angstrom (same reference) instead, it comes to 2.2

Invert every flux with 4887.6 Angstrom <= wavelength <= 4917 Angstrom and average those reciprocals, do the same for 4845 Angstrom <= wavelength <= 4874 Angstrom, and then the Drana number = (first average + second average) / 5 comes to 0.0228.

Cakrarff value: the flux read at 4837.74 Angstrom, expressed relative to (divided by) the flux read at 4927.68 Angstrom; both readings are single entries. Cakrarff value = 0.75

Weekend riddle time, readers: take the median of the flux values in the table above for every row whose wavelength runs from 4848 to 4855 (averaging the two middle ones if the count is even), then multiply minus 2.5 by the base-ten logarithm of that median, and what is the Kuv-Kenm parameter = -3.14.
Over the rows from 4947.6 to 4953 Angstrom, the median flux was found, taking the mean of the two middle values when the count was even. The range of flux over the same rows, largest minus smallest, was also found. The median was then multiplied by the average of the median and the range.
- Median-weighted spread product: 377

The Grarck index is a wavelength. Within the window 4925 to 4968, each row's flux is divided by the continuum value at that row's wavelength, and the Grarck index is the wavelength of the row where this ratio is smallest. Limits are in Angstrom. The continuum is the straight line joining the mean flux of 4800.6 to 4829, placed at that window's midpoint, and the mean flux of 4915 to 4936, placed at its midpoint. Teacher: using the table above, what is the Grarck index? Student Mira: 4933.35 Angstrom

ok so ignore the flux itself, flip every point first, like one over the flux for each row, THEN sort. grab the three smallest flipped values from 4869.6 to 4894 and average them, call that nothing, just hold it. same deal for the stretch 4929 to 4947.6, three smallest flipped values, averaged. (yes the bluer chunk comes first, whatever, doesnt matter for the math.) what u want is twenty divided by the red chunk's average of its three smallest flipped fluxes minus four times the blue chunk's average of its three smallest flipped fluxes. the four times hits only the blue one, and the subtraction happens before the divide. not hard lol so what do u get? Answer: -155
